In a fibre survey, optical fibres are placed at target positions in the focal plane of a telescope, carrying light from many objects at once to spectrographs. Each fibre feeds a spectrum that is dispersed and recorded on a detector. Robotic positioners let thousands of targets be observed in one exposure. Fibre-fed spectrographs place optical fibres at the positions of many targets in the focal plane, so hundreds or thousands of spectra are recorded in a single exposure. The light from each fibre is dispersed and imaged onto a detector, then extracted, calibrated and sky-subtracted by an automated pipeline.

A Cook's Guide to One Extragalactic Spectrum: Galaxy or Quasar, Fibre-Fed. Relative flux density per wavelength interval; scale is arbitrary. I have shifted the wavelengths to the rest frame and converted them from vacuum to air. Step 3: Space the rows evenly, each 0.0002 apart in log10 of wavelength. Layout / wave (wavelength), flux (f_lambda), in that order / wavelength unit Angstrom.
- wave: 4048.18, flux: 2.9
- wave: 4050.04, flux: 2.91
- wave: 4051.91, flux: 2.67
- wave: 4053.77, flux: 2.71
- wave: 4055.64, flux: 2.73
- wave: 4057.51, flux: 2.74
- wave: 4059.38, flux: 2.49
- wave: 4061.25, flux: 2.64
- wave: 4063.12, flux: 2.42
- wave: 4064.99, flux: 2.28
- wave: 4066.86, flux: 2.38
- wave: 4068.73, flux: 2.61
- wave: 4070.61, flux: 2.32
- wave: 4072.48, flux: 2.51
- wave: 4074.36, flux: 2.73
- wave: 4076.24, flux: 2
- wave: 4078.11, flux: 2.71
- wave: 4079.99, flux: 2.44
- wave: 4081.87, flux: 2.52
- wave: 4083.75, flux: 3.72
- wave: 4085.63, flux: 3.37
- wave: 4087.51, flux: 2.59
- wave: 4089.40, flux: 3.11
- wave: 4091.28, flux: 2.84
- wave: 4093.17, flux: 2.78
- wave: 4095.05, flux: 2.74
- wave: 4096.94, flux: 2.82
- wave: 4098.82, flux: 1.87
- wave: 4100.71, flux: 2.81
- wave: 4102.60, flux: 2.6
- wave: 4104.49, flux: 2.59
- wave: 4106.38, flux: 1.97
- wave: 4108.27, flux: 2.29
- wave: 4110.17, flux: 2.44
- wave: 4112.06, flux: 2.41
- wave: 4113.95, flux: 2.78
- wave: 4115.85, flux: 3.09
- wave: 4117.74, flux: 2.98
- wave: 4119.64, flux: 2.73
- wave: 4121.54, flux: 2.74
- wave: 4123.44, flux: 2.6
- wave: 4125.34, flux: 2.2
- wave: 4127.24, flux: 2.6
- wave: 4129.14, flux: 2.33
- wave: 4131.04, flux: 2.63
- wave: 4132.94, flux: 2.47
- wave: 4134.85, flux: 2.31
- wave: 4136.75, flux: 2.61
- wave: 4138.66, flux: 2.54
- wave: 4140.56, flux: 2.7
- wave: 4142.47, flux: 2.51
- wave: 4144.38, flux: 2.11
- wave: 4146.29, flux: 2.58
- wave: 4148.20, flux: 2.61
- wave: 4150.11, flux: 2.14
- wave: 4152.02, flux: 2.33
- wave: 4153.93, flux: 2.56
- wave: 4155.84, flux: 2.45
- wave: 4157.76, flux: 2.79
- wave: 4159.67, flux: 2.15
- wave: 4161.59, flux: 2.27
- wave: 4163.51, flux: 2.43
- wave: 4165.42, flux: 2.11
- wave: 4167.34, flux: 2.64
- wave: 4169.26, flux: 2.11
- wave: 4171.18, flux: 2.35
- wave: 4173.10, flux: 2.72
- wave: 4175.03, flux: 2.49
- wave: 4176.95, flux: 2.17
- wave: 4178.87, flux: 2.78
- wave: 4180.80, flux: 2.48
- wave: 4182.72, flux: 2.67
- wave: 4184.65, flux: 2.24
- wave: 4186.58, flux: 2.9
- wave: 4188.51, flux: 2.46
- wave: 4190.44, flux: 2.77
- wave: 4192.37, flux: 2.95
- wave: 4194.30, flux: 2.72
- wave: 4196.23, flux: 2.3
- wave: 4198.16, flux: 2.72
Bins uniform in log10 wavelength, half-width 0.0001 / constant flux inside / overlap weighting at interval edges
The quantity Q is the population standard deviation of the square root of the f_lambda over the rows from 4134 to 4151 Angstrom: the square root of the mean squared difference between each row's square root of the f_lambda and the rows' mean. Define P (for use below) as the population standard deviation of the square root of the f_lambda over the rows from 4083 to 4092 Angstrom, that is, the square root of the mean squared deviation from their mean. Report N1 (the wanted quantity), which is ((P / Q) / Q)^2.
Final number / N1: 657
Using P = 0.11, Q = 0.066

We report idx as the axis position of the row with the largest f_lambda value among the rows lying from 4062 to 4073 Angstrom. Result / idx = 4068.73 Angstrom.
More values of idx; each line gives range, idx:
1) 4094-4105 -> 4096.94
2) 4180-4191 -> 4186.58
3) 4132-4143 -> 4140.56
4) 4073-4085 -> 4083.75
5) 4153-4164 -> 4157.76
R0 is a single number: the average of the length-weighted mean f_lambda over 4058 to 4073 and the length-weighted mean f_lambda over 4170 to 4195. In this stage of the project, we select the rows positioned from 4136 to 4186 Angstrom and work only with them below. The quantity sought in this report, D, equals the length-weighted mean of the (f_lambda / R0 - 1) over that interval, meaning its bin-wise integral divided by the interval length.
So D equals -0.03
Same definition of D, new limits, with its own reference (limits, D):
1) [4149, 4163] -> -0.05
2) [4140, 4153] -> -0.04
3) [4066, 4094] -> 0.07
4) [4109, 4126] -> 0.06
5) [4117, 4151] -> 0.00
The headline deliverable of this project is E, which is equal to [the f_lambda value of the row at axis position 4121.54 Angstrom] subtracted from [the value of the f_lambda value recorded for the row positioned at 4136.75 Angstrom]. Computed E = -0.13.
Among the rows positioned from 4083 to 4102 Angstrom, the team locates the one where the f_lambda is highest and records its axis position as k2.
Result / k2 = 4083.75 Angstrom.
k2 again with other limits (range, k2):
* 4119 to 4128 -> 4121.54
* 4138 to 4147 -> 4140.56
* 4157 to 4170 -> 4157.76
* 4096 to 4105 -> 4096.94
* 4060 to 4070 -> 4061.25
